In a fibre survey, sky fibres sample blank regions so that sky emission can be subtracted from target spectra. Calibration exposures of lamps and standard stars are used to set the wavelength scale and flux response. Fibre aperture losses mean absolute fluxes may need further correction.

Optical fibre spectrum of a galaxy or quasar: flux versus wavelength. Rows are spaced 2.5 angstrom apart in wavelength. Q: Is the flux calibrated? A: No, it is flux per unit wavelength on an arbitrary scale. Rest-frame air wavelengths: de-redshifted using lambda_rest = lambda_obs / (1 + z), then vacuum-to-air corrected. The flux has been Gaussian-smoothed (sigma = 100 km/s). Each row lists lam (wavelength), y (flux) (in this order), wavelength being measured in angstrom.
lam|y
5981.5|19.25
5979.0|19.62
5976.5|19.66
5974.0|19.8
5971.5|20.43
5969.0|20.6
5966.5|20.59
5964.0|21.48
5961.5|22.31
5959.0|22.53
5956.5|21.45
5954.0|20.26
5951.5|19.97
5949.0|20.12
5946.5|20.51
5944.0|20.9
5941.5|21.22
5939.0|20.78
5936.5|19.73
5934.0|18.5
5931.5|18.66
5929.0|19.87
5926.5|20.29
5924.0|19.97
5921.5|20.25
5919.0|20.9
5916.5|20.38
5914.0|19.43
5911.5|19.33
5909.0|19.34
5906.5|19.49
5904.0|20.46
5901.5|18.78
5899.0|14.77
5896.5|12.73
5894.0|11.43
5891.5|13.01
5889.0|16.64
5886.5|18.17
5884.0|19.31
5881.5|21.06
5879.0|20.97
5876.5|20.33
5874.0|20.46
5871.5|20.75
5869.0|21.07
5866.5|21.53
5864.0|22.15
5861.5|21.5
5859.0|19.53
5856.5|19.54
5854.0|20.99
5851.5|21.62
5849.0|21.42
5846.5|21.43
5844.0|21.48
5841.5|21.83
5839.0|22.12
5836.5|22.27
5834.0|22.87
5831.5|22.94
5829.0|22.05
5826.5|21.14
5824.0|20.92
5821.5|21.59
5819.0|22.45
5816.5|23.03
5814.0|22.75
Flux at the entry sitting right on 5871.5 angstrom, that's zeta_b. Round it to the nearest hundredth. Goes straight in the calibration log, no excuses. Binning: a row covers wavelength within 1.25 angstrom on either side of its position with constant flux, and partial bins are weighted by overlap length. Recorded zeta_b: 20.75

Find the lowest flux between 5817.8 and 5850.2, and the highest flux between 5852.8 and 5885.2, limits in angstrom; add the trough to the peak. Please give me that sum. 43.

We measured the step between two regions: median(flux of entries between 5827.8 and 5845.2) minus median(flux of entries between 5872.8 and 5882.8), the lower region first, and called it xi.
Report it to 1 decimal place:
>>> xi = 1.4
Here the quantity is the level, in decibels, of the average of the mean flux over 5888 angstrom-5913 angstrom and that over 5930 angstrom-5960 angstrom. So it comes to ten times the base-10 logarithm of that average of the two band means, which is 12.67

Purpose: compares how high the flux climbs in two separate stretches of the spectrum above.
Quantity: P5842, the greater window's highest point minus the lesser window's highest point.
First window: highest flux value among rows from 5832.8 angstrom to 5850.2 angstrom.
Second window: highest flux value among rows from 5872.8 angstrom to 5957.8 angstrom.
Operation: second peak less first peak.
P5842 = -1.4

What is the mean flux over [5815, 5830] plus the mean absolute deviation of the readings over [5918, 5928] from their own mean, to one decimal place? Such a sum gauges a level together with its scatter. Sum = 22.1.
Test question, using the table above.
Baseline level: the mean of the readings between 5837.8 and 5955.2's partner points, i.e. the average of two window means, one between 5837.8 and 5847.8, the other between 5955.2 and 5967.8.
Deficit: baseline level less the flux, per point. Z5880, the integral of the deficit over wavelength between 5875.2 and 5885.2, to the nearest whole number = 13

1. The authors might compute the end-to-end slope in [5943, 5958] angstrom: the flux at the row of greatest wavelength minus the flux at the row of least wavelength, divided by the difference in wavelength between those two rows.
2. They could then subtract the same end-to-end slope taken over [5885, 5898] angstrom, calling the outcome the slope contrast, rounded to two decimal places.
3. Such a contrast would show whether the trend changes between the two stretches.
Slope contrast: 0.59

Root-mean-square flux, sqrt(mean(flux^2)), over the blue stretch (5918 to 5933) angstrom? 20.0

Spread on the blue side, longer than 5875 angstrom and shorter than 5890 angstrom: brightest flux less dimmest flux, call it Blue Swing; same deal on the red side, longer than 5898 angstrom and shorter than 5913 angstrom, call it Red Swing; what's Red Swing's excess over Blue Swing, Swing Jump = 1.3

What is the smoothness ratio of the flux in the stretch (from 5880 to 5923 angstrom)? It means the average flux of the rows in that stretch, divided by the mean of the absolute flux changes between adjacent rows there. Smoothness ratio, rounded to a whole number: 13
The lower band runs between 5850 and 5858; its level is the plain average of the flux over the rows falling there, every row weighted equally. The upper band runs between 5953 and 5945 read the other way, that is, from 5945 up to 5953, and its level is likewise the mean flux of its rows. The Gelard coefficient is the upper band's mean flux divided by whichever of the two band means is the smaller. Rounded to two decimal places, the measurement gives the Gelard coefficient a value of 1.00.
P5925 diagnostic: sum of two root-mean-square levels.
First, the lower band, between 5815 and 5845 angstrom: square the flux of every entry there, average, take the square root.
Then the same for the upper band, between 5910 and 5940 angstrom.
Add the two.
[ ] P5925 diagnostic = 41.9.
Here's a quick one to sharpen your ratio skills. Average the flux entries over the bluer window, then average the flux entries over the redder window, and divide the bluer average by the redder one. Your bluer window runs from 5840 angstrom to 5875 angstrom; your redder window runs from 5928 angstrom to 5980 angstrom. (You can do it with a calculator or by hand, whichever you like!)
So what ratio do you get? 1.03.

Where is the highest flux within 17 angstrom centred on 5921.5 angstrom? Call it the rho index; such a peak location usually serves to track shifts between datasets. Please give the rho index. 5919.0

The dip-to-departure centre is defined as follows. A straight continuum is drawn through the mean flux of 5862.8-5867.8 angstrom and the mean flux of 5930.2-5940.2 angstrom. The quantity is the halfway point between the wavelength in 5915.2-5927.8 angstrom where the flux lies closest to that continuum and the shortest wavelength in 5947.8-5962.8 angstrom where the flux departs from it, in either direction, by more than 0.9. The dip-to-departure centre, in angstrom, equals 5936.5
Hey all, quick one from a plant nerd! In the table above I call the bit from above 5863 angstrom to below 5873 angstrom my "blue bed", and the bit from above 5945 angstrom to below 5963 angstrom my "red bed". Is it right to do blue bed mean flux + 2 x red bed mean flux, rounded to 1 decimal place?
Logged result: 63.4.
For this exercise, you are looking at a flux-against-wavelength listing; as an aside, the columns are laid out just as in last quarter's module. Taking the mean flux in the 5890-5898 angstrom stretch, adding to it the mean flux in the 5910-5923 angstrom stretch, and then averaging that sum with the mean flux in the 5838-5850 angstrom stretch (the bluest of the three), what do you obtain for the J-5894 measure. 27.1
